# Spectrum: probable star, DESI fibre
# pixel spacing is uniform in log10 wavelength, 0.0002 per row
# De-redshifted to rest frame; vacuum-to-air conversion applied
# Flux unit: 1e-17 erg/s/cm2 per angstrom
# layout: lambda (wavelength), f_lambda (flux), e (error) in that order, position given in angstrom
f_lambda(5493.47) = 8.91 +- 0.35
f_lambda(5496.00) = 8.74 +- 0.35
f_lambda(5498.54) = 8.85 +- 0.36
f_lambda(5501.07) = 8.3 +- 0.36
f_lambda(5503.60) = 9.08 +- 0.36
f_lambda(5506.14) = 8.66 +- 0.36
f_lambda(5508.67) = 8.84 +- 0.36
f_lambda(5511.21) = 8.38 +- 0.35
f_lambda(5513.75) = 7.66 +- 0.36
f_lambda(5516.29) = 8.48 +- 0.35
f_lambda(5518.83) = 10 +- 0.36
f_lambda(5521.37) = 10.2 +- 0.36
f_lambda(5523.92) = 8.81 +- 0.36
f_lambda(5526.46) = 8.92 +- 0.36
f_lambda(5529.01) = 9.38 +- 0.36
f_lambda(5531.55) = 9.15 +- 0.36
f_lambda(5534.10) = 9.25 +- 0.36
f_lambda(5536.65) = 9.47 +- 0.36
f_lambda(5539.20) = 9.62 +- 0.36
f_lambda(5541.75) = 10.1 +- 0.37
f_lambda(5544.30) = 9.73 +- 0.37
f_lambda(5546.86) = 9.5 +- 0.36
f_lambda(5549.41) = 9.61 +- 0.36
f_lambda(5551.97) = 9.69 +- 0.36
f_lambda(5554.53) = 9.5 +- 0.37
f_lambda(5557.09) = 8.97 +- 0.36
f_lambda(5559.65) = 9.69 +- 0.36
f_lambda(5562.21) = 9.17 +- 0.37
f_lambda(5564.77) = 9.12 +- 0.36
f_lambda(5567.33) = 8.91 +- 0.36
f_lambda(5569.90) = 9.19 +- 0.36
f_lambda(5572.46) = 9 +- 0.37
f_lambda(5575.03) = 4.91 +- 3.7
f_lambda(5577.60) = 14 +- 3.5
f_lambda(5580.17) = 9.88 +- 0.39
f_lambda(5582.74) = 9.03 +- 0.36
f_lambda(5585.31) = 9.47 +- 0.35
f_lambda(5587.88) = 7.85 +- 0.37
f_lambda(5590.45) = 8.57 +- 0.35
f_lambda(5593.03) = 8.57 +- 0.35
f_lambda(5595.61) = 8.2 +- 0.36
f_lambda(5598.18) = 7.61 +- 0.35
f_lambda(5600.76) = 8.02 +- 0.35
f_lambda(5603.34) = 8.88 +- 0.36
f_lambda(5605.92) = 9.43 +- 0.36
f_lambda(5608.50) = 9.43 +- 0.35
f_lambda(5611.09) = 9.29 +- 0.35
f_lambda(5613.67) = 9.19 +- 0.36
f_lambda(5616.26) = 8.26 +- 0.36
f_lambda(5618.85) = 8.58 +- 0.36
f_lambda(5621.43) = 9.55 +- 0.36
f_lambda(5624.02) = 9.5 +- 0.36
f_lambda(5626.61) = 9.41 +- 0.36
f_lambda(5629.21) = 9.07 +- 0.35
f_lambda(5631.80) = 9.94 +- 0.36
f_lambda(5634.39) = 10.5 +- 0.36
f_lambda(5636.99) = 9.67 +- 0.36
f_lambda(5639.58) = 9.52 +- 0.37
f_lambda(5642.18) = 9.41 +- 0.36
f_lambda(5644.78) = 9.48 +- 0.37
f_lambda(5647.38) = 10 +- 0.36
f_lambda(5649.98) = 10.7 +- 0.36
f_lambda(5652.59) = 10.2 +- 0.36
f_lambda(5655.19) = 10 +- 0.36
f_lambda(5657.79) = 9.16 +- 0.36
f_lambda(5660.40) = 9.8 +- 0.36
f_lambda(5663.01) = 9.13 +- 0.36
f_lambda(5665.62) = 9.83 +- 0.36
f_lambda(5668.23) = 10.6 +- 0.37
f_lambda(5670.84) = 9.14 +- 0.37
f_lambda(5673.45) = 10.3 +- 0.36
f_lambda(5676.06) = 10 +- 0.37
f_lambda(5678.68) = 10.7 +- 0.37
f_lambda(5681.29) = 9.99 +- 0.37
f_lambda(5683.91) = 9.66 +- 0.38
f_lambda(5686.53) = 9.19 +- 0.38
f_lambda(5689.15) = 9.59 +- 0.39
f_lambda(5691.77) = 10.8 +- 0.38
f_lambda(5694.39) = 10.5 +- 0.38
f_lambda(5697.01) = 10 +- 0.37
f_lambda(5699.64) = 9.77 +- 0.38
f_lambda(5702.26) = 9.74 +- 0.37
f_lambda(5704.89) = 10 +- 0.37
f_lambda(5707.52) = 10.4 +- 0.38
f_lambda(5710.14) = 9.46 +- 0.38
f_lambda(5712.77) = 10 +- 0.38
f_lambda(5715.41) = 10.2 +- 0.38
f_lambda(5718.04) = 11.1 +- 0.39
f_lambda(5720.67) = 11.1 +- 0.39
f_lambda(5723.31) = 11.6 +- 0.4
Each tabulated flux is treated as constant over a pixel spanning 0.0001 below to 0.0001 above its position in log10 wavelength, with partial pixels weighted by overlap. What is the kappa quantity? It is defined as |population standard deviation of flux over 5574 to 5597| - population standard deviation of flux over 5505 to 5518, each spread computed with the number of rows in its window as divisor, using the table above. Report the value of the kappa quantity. 1.8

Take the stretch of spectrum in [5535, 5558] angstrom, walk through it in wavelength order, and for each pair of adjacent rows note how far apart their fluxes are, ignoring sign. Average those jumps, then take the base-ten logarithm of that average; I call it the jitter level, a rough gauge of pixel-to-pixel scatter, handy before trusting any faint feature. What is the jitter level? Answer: -0.57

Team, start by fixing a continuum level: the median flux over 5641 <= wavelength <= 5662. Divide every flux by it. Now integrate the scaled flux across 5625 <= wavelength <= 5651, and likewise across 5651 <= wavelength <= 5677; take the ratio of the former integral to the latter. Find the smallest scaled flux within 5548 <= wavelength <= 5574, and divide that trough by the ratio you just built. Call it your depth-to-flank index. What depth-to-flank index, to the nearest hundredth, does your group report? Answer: 0.91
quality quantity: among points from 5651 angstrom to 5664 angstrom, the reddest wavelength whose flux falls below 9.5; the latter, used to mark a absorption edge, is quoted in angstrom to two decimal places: 5663.01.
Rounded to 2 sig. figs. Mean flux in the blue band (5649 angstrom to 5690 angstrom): 9.9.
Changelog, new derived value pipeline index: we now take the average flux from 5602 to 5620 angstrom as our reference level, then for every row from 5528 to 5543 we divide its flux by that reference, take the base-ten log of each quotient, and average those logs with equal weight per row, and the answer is 0.023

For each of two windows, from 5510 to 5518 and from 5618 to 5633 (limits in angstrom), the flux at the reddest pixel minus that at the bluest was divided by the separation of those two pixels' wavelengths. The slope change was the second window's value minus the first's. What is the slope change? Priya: 0.09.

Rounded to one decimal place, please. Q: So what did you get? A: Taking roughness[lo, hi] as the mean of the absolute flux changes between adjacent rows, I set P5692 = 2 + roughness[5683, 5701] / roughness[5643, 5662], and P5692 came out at 2.9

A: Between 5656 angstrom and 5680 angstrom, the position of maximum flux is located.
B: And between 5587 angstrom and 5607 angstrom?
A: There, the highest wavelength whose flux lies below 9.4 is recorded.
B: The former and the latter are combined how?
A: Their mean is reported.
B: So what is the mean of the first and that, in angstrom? 5641.0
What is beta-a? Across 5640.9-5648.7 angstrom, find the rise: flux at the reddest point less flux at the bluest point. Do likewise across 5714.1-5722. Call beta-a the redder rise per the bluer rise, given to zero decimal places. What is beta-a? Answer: 2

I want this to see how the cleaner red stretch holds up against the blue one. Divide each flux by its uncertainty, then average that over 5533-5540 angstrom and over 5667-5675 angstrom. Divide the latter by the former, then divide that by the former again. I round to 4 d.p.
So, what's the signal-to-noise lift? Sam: 0.0397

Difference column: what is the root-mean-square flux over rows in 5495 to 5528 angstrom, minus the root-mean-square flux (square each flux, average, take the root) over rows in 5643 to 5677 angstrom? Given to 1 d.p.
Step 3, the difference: -1.0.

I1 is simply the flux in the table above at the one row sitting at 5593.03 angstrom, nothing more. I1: 8.57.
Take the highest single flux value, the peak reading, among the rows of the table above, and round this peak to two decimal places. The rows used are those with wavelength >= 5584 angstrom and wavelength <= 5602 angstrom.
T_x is 9.47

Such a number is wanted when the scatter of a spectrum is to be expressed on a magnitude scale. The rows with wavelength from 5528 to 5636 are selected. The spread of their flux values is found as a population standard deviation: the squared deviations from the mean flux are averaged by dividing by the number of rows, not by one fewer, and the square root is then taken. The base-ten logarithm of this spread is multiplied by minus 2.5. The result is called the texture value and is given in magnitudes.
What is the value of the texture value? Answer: -0.16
